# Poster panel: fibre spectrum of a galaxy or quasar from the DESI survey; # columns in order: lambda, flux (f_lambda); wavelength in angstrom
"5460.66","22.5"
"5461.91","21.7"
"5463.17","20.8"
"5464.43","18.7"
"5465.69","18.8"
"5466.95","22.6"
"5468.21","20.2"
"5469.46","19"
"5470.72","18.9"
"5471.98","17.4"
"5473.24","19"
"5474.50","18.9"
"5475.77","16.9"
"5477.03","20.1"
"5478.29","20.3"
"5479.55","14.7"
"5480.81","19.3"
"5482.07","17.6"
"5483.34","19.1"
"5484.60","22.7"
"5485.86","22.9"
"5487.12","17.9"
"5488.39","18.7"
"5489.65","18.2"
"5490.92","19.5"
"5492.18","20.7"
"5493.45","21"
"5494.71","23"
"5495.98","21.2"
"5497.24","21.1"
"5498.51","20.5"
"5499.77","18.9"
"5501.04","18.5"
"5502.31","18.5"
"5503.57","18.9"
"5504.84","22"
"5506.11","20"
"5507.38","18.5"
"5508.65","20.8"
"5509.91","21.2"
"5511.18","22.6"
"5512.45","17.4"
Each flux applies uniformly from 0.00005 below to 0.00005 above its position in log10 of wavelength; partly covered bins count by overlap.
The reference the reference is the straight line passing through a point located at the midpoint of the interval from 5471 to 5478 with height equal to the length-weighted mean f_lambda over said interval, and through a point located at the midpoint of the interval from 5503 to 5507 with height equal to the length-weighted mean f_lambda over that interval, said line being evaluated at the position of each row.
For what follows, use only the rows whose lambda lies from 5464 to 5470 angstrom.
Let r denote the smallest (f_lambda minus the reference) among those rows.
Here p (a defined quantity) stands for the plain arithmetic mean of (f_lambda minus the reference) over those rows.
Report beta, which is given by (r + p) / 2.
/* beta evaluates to 1.2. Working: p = 1.7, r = 0.68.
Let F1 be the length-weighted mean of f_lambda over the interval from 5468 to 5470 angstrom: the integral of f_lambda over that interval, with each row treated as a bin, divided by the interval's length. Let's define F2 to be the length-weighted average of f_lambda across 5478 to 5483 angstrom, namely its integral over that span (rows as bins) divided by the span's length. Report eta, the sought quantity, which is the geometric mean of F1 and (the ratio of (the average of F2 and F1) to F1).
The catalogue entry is 4.33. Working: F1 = 19.6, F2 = 17.9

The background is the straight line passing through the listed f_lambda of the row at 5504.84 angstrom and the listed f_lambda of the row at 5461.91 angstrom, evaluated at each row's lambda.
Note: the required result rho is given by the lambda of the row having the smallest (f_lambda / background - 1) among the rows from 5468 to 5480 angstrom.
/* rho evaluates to 5479.55 angstrom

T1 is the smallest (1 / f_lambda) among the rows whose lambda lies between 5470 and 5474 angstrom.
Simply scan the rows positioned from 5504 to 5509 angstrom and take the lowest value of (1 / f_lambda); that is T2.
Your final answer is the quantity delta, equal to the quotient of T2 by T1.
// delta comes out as 0.86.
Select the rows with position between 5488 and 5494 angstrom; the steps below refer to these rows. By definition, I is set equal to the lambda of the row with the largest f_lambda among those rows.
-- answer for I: 5493.45 angstrom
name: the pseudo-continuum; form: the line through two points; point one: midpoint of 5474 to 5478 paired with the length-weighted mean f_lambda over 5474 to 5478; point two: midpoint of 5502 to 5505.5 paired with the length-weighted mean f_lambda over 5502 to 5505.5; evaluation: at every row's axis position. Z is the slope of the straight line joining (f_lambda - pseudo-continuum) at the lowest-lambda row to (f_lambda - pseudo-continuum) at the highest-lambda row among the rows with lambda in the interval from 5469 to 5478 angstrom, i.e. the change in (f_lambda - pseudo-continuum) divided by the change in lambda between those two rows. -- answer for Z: 0.1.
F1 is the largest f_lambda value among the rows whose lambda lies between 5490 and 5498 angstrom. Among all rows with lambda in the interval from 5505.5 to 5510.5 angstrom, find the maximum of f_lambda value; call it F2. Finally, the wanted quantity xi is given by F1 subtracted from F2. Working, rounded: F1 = 23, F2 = 21.2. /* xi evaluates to -1.8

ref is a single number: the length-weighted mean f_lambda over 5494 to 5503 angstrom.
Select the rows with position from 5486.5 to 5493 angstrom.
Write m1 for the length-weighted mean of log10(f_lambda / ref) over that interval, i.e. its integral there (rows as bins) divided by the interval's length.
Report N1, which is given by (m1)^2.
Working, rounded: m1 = -0.027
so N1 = 0.0007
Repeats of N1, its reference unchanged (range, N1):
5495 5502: 0.0000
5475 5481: 0.0025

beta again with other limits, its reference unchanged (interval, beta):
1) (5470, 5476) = -1.0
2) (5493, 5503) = -0.5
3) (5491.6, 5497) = 1.5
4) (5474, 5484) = -2.3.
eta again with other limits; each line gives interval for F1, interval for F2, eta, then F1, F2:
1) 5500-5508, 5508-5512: 4.51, 19.4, 21.4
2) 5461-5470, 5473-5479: 4.43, 20.4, 19.0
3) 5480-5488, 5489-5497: 4.49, 19.8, 20.6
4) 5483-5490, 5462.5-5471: 4.47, 20.0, 19.9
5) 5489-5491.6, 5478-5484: 4.30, 18.9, 18.1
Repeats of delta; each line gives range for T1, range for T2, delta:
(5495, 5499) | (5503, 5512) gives 0.94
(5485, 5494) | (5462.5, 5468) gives 1.01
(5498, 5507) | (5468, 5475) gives 1.09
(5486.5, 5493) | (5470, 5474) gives 1.09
